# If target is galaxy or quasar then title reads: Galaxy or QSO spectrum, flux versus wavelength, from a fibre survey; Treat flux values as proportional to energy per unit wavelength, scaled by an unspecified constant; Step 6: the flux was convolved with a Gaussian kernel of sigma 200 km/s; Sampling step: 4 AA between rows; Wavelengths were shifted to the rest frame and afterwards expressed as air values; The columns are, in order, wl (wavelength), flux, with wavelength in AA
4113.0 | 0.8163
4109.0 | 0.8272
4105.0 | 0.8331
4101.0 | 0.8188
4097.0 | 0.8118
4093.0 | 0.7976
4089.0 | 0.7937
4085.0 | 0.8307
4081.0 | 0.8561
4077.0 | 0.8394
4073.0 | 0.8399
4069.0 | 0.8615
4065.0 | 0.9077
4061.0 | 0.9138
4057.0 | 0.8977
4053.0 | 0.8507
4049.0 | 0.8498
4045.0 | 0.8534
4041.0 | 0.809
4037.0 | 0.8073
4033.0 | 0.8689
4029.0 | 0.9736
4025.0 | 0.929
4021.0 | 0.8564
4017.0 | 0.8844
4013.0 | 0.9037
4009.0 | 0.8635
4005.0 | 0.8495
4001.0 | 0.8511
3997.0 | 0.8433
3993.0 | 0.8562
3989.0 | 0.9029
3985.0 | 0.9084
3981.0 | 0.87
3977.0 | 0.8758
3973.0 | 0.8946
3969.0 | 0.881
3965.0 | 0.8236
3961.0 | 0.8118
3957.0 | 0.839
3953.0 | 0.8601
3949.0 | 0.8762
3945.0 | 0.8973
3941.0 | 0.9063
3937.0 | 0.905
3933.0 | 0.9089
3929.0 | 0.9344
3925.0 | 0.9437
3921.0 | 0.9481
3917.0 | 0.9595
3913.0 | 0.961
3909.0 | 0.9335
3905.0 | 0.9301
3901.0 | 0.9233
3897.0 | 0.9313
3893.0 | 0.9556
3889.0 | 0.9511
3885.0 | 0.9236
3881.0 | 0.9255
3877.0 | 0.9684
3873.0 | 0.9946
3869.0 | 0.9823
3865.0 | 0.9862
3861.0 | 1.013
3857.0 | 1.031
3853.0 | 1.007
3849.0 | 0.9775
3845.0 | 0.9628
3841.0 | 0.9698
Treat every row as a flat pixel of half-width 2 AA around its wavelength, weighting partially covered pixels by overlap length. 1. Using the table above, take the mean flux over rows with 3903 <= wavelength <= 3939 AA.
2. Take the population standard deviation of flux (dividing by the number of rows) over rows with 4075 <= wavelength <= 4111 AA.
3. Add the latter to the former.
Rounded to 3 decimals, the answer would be 0.955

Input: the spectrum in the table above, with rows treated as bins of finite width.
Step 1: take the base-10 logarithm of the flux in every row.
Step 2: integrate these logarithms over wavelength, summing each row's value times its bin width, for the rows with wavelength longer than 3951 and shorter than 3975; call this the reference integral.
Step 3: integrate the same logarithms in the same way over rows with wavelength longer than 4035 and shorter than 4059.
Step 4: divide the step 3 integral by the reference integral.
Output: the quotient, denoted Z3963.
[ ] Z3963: 1.1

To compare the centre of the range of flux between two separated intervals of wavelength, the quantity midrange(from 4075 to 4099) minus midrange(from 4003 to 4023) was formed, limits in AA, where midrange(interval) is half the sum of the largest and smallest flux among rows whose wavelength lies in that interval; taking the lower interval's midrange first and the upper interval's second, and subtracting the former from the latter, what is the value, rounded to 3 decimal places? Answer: -0.052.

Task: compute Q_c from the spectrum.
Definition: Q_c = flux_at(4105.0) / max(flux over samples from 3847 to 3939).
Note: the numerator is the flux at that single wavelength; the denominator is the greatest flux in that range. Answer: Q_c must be 0.808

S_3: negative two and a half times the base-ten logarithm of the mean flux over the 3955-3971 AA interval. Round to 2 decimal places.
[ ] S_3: 0.19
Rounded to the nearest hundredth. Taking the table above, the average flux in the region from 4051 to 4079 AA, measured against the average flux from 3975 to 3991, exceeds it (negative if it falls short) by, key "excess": -0.02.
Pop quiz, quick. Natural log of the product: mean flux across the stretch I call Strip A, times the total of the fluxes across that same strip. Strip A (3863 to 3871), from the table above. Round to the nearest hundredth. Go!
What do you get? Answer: 0.66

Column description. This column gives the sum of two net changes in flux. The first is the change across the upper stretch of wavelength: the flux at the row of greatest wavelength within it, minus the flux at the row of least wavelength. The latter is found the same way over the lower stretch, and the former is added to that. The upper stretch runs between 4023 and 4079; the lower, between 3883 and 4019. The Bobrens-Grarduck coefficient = -0.13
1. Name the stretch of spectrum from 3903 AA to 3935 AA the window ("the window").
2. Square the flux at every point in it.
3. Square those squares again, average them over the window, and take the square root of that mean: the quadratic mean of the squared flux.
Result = 0.884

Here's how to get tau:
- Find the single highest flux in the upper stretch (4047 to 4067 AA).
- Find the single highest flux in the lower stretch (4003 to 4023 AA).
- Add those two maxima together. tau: 1.82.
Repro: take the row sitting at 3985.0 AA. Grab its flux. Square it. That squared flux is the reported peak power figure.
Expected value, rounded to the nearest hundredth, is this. 0.83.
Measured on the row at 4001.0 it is 0.72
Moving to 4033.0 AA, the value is 0.75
